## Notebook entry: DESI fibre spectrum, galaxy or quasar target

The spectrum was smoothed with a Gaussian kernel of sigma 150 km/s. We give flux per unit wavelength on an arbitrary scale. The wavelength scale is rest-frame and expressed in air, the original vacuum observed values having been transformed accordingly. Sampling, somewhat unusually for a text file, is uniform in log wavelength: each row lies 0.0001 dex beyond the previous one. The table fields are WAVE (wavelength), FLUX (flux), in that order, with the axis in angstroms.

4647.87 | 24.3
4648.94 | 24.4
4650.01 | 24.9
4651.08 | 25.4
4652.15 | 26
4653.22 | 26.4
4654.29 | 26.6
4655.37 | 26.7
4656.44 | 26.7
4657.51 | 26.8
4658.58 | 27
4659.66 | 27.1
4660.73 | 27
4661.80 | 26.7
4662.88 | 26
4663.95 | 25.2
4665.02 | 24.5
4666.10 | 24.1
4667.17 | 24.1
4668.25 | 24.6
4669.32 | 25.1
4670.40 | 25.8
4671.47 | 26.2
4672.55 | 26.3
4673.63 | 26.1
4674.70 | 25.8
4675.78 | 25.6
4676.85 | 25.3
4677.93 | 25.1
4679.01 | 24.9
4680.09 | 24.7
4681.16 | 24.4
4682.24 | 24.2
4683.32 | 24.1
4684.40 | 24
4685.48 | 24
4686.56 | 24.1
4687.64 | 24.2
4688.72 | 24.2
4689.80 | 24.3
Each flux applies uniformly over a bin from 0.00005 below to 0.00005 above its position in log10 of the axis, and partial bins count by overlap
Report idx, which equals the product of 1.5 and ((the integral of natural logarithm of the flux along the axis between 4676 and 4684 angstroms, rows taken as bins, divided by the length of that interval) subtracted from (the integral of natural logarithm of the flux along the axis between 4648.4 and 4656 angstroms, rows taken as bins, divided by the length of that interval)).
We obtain 0.06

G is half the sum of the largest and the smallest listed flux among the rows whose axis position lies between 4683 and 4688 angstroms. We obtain 24.1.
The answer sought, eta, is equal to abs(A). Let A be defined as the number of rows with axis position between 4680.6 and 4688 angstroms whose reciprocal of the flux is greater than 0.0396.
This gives 7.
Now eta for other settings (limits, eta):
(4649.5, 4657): 1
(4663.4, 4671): 6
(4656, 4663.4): 0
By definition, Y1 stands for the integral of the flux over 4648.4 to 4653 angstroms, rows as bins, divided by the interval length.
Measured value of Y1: 25.3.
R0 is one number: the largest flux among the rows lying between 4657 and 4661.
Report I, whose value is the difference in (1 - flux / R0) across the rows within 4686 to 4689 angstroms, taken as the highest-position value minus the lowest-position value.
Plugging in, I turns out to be -0.004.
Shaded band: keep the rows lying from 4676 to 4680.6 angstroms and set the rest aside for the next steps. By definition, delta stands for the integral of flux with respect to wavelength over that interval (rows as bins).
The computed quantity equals 115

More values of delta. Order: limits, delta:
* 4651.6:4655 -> 89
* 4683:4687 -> 96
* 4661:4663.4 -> 63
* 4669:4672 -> 77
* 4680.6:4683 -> 58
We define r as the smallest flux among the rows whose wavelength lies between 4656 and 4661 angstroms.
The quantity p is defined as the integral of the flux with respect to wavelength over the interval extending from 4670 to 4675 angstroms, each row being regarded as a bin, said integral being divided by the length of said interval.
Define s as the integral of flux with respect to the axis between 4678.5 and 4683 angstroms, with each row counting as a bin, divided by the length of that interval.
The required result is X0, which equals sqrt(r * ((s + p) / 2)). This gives 26.0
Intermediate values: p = 26.08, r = 26.7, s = 24.53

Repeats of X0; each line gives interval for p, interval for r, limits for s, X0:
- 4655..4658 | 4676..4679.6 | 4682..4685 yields 25.2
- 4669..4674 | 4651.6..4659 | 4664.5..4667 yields 25.5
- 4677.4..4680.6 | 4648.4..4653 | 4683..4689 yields 24.4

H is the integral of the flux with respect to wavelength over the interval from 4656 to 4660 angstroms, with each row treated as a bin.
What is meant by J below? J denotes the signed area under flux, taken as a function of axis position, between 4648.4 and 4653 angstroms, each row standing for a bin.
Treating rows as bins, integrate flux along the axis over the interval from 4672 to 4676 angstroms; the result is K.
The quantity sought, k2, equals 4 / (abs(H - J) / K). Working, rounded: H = 108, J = 116.3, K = 104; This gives 47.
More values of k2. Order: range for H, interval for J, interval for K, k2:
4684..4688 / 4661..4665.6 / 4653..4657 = 19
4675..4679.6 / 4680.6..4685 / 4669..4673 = 43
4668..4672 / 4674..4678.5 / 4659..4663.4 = 37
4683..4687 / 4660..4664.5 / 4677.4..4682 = 20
